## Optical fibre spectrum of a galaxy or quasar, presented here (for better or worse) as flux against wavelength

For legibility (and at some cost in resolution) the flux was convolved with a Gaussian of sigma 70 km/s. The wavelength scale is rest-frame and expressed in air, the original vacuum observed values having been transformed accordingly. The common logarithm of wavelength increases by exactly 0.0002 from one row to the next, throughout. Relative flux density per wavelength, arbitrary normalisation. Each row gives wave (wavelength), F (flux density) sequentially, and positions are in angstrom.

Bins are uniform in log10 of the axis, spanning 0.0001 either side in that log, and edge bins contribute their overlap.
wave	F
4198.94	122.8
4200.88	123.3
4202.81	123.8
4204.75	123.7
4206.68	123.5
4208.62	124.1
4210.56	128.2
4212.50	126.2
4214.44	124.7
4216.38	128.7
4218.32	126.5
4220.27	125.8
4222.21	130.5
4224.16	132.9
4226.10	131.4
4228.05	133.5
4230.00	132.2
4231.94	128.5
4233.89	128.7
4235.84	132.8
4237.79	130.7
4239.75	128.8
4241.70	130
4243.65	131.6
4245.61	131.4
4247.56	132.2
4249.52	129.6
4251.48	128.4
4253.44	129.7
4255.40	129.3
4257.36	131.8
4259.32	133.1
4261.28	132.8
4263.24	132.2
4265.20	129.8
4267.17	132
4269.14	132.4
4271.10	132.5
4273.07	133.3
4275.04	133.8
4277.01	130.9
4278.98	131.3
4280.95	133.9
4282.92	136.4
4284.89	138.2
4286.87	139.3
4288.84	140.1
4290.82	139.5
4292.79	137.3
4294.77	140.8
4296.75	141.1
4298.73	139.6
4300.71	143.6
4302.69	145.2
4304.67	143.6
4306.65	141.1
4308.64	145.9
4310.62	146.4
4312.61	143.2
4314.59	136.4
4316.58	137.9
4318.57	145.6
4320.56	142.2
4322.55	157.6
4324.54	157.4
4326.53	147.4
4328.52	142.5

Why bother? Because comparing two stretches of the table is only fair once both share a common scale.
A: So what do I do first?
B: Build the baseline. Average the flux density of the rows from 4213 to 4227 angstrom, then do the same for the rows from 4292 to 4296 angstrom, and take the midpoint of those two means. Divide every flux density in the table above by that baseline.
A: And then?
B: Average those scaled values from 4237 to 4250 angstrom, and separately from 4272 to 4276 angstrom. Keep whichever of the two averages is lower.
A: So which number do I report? 0.9759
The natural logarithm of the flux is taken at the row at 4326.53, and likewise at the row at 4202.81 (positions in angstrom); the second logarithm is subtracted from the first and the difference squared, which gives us 0.030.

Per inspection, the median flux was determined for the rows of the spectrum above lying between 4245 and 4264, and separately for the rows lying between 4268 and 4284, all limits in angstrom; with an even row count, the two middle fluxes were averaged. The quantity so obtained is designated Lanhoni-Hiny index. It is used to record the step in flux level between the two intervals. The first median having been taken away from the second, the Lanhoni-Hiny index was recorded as 1.3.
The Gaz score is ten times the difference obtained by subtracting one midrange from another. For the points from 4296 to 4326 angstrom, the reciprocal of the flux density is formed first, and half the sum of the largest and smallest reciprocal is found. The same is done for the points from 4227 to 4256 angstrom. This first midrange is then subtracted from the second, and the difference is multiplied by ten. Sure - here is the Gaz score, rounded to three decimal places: 0.008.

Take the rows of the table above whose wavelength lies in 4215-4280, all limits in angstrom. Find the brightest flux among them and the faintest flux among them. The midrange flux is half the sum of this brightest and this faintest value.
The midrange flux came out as 130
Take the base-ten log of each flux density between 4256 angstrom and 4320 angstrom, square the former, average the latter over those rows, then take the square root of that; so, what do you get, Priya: 2.14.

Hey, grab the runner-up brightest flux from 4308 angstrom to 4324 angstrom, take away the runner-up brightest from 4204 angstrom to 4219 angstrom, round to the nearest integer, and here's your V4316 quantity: 18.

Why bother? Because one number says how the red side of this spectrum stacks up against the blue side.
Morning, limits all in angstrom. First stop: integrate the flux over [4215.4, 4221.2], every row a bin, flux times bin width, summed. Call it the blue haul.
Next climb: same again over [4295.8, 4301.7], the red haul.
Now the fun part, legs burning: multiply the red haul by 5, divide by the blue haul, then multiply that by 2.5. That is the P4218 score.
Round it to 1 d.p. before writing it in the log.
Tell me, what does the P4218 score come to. 14.2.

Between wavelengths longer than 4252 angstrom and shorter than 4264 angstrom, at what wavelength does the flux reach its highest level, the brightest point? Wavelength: 4259.32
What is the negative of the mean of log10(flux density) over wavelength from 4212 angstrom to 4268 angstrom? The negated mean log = -2.11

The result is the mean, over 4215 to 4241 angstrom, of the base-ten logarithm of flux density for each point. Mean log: 2.11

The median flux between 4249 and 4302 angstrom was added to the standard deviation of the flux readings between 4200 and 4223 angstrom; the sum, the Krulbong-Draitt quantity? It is 135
